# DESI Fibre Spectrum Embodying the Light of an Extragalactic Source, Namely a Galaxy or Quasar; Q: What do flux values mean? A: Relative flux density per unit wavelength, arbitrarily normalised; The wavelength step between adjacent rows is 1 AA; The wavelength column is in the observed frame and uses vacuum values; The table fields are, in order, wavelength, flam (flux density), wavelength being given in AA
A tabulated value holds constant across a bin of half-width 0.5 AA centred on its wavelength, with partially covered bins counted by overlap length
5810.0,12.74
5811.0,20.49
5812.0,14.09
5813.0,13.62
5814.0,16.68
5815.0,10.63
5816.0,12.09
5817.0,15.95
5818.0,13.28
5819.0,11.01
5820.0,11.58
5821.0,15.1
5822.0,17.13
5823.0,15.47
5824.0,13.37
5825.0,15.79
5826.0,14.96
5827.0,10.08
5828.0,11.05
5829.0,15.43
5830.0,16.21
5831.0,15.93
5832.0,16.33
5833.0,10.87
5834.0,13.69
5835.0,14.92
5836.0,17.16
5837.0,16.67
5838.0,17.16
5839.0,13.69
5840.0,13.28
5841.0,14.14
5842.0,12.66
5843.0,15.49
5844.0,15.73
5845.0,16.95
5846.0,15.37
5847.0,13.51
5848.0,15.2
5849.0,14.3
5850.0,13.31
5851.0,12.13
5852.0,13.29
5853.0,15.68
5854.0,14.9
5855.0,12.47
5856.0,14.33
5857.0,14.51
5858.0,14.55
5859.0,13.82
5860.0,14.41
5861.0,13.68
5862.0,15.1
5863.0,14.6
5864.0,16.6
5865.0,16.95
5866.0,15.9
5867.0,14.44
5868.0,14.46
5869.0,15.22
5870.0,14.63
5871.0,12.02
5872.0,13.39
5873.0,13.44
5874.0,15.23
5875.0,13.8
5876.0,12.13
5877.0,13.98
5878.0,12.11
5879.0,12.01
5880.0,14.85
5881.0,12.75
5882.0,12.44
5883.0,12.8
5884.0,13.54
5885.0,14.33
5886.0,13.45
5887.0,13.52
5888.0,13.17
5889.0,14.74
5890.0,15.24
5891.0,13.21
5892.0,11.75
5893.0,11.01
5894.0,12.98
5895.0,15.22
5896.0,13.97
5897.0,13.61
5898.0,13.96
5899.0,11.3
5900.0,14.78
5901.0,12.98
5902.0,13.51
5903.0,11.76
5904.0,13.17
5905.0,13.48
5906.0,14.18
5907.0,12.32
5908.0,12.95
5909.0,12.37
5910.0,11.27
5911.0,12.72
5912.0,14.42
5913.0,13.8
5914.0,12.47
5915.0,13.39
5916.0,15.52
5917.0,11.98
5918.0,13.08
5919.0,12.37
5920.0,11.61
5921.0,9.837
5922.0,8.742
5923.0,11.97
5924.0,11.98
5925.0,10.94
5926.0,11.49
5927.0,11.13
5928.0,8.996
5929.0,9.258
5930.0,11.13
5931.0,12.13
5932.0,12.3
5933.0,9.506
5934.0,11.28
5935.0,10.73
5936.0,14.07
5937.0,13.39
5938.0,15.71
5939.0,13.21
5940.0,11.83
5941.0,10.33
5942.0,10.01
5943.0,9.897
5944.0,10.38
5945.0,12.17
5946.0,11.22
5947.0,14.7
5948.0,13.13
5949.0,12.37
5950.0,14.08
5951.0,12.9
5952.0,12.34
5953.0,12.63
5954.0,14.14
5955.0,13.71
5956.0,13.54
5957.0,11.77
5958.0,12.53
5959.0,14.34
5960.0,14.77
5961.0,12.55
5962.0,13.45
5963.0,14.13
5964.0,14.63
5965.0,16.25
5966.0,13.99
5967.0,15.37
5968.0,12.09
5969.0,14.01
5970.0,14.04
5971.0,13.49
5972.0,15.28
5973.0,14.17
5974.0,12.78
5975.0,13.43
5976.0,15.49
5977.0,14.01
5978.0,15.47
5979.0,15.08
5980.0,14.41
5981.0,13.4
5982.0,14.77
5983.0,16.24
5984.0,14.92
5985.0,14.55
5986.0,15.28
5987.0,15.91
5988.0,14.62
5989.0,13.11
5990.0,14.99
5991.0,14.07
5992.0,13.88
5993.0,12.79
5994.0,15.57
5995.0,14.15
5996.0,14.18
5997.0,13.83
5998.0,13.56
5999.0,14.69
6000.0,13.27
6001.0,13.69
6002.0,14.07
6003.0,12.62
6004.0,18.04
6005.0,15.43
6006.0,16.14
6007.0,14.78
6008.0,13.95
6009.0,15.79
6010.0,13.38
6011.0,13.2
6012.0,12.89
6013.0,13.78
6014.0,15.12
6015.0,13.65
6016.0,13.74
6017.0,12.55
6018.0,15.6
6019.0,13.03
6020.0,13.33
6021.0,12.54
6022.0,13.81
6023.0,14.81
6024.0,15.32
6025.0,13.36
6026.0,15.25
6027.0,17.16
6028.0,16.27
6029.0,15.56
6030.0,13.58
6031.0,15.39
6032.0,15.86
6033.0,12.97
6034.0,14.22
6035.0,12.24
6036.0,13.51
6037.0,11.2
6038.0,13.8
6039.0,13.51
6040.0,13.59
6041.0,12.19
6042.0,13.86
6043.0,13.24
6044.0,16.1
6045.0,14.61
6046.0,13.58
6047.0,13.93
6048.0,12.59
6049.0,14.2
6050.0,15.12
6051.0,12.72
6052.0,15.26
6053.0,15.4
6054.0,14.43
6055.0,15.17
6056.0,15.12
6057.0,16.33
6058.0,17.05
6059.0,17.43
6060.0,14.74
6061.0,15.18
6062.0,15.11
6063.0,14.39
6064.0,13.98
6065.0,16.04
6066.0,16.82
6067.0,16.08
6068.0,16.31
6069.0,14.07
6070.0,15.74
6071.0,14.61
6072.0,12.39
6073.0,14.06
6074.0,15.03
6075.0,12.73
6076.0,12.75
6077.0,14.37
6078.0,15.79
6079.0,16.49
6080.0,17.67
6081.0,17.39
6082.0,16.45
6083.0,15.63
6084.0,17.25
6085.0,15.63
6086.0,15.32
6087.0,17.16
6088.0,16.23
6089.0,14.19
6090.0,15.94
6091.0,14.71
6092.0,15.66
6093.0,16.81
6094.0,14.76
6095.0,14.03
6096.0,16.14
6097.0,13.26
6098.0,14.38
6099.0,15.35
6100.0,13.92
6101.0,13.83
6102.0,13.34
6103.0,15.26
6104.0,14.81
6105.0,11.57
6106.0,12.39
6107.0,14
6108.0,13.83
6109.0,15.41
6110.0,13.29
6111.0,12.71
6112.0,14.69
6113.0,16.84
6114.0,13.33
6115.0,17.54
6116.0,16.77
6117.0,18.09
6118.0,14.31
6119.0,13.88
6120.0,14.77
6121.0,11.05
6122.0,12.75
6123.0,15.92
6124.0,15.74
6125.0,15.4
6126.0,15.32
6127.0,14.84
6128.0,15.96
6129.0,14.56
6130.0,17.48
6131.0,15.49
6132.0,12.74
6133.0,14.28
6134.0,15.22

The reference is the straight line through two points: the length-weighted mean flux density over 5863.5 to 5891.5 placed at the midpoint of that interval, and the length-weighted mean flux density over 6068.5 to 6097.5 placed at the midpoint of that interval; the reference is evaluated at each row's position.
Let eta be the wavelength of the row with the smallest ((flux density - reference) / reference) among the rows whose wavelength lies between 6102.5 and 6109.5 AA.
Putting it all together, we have 6105.0 AA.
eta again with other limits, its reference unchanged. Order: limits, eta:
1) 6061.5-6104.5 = 6072.0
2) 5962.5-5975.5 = 5968.0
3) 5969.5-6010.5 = 6003.0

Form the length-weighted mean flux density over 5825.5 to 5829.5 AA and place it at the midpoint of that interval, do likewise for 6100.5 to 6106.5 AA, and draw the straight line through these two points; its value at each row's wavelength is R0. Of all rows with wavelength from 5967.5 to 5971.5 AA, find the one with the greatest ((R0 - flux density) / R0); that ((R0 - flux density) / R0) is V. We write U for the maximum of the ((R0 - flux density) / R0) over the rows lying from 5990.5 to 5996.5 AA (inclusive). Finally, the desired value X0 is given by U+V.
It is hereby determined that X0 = 0.12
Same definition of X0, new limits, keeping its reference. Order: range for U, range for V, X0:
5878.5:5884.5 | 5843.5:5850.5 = 0.05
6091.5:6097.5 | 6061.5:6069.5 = -0.02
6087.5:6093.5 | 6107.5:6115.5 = 0.01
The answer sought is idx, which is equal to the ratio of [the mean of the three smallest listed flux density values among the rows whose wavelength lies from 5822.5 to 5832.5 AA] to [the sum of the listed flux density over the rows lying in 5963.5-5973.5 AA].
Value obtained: 0.080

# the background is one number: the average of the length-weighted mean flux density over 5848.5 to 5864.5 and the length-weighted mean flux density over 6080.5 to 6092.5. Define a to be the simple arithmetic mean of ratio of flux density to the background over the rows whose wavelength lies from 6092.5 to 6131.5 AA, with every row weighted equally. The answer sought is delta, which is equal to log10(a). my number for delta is -0.011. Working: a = 0.97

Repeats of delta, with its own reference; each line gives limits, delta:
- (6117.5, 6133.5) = -0.013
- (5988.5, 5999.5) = -0.030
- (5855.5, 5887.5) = -0.032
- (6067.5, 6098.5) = 0.005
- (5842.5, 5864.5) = -0.016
